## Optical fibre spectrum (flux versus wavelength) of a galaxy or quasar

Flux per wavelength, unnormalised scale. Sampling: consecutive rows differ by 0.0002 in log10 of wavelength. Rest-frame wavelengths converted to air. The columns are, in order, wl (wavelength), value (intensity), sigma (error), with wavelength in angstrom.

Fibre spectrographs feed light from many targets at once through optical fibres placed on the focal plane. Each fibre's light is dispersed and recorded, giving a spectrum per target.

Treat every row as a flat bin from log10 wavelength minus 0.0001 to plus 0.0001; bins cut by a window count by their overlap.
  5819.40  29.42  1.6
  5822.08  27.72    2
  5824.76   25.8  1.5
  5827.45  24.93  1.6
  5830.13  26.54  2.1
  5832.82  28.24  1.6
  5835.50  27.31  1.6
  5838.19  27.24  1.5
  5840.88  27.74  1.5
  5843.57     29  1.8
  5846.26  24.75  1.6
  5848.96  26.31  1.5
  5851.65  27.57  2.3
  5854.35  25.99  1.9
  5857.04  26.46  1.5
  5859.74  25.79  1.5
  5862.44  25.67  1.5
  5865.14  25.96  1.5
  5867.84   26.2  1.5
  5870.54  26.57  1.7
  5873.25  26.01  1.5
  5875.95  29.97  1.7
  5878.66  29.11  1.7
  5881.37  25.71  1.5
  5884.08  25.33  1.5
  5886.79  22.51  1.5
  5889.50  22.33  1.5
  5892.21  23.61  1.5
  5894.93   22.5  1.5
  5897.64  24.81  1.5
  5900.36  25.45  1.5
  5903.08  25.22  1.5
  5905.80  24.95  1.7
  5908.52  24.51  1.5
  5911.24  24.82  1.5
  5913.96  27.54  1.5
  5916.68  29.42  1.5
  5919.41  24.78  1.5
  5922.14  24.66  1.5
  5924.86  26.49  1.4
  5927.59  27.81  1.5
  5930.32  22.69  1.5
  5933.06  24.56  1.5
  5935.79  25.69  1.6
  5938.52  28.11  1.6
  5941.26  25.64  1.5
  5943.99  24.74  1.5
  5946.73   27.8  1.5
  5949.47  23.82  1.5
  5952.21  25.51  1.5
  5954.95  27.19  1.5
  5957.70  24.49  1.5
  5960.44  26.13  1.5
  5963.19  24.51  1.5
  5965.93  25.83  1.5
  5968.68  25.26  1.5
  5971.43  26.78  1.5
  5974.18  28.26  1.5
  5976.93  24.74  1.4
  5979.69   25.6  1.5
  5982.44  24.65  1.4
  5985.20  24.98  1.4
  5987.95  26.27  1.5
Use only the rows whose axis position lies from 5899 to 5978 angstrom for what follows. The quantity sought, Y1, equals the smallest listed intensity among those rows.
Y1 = 22.69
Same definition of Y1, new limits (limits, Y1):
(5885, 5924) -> 22.33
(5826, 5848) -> 24.75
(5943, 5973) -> 23.82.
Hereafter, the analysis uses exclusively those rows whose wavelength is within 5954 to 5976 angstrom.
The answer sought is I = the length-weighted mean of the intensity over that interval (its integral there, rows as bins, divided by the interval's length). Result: 26.0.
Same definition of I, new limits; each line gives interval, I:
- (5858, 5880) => 26.9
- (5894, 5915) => 25.0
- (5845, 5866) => 26.1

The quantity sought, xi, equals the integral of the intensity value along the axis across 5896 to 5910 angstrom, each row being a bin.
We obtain 349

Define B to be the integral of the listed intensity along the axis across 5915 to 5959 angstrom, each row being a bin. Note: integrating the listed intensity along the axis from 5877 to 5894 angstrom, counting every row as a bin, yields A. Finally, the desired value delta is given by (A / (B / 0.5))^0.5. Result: 0.43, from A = 421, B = 1137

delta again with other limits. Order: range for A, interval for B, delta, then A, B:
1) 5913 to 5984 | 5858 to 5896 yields 0.97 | 1836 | 971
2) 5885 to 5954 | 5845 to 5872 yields 1.11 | 1740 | 705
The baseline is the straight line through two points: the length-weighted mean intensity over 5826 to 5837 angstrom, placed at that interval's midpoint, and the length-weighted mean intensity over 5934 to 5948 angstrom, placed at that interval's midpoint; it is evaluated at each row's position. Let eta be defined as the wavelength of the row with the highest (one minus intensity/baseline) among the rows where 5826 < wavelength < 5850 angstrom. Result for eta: 5846.26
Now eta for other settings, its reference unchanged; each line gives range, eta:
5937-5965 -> 5949.47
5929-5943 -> 5930.32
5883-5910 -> 5889.50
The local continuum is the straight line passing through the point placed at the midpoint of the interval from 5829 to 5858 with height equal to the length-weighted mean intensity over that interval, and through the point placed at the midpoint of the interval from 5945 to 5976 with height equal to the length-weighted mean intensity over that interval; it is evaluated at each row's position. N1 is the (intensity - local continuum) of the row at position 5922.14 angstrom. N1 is -2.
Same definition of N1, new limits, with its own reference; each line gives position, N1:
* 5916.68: 3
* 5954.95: 1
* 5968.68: -1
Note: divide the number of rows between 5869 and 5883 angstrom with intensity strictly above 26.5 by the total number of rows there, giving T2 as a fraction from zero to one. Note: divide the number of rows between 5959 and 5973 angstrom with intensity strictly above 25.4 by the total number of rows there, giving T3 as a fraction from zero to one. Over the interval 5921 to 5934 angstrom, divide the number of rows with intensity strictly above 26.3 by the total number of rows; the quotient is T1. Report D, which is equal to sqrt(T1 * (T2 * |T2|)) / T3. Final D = 0.6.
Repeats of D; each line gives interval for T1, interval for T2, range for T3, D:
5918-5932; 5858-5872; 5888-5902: 0.6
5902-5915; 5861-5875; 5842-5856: 0.1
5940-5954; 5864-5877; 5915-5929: 0.3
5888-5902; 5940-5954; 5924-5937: 0.0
